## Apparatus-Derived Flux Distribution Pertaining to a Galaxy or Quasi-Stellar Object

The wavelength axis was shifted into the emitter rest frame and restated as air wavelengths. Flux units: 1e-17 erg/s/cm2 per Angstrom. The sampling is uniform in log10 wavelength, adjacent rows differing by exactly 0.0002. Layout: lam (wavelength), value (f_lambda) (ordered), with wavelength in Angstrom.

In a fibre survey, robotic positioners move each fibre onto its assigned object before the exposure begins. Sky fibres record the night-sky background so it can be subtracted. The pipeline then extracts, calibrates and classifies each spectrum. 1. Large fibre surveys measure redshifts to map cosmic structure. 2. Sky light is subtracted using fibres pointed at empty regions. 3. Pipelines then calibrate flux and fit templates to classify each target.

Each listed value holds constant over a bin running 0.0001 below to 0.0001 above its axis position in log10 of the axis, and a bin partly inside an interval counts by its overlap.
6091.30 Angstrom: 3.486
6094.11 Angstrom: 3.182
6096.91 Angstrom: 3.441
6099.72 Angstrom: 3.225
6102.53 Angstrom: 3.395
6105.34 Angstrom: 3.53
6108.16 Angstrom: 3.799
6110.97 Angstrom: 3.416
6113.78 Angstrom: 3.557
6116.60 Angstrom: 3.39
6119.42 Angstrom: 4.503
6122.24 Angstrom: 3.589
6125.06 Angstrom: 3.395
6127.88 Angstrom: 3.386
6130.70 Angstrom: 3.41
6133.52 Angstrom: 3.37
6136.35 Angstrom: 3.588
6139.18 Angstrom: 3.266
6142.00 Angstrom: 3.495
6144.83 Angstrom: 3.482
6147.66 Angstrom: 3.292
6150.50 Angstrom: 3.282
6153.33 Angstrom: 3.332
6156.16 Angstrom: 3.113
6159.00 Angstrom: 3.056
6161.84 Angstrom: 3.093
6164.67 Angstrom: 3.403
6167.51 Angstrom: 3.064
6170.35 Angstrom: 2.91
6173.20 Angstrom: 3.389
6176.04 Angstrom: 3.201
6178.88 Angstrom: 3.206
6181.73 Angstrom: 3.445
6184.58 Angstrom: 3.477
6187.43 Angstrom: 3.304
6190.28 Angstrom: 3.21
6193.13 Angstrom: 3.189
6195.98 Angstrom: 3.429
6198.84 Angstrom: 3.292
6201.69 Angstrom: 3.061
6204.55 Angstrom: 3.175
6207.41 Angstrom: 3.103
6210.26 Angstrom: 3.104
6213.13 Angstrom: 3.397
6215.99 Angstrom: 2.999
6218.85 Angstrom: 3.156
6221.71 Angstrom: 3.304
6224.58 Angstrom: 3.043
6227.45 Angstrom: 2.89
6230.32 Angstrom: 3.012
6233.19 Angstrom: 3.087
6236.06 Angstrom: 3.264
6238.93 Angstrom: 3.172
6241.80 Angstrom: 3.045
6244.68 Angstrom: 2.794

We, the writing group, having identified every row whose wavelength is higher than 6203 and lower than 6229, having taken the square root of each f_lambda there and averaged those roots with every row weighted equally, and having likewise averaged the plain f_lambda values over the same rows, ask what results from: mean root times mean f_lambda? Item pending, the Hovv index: 5.5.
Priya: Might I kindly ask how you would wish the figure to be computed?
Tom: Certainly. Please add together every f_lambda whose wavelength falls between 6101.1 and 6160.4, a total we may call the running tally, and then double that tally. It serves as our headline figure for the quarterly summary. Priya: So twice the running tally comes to 145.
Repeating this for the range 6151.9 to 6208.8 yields 129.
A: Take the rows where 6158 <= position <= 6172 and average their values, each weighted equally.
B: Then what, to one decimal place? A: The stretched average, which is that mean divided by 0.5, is 6.2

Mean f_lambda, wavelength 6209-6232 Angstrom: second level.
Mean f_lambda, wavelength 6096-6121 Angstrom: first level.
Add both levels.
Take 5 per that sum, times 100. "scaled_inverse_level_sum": 74.7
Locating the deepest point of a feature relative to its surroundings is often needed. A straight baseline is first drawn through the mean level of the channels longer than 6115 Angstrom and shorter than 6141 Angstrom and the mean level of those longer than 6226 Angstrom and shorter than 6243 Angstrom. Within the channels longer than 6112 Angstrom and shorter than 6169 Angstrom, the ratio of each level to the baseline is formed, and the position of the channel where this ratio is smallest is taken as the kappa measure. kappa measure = 6159.00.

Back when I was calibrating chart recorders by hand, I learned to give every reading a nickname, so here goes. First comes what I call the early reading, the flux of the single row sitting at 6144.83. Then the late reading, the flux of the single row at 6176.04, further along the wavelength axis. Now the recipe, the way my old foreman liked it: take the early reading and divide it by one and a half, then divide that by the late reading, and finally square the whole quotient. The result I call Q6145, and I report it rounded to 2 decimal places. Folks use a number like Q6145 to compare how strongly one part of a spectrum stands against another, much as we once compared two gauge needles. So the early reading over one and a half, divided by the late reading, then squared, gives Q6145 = 0.53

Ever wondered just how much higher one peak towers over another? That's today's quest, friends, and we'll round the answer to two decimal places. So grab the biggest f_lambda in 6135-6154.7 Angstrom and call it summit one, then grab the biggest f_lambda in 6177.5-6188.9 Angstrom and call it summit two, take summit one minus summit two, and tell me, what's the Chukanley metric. 0.11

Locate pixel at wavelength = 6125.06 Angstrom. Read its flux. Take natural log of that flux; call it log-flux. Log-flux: 1.22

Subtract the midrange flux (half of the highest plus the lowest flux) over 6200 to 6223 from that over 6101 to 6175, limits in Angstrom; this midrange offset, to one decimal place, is 0.5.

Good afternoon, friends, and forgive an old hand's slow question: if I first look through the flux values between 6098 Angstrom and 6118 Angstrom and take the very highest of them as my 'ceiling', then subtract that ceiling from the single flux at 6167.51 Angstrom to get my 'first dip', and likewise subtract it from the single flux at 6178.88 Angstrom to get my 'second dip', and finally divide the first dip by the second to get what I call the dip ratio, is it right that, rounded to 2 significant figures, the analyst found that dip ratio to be 1.2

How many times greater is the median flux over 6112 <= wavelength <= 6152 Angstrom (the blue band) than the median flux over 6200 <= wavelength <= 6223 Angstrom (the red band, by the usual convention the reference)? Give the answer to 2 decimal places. 1.09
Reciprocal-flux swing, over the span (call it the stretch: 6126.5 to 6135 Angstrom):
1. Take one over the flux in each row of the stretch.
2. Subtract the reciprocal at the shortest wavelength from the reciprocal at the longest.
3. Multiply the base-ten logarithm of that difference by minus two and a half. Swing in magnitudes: 7.1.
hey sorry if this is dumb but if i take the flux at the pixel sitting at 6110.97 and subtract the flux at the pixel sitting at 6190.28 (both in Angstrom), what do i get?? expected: 0.21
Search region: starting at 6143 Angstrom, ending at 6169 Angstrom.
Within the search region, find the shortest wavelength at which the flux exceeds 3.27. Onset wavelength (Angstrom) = 6144.83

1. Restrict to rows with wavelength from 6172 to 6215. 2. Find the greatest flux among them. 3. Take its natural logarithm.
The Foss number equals 1.25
